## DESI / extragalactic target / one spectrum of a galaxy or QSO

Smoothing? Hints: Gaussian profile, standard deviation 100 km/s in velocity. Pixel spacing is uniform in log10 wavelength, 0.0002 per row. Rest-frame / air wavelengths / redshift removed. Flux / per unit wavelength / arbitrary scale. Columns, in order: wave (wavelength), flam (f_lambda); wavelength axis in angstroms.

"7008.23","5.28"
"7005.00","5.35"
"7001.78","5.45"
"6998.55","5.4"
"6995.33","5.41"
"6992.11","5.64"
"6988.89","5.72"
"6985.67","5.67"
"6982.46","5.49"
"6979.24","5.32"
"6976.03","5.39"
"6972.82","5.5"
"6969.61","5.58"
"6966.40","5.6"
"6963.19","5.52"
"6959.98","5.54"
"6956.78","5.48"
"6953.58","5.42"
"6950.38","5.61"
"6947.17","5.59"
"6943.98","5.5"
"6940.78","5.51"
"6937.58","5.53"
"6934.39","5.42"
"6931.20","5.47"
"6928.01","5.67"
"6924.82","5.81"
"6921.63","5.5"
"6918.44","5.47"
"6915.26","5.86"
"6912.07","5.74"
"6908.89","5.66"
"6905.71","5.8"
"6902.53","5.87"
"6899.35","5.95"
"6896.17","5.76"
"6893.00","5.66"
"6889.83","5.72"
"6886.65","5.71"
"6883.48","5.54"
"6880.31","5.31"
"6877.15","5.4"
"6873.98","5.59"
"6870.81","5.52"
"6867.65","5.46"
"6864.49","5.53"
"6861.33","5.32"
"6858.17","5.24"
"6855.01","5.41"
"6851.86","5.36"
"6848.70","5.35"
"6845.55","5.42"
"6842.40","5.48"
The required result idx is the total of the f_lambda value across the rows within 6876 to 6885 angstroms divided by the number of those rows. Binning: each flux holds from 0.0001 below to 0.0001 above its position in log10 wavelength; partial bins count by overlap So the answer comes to 5.42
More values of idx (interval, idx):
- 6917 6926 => 5.59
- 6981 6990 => 5.63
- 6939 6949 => 5.53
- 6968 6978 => 5.49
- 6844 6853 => 5.38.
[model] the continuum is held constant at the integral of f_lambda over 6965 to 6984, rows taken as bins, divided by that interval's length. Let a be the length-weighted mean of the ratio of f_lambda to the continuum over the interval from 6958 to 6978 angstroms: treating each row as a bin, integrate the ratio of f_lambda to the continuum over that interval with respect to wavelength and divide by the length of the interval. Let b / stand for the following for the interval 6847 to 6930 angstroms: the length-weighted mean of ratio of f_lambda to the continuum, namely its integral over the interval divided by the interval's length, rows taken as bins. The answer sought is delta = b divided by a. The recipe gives 1.012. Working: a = 1.01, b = 1.02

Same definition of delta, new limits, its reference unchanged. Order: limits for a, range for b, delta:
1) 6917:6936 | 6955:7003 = 0.992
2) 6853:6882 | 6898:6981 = 1.031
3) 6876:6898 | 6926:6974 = 0.989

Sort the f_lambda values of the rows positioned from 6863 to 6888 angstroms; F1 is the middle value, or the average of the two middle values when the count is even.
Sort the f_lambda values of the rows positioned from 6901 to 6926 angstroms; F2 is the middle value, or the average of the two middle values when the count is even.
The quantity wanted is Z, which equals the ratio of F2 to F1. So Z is 1.04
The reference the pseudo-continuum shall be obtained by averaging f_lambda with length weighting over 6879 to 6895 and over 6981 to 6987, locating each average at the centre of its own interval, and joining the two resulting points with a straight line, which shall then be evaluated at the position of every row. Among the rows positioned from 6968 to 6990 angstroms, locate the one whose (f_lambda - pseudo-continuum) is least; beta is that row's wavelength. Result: 6979.24 angstroms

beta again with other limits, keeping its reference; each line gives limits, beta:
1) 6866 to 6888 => 6880.31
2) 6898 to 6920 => 6918.44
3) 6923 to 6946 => 6934.39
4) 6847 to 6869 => 6858.17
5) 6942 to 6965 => 6953.58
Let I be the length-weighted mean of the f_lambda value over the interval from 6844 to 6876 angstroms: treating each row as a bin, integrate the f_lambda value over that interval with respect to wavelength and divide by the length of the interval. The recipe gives 5.42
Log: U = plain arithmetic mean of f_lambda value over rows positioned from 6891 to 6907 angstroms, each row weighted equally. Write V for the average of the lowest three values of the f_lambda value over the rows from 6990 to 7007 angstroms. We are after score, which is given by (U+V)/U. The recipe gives 1.93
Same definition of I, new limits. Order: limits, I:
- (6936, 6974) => 5.53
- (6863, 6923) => 5.63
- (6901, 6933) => 5.68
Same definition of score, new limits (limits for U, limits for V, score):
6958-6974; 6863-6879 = 1.98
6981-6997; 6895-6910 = 2.03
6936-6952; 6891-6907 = 2.03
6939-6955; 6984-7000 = 1.99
